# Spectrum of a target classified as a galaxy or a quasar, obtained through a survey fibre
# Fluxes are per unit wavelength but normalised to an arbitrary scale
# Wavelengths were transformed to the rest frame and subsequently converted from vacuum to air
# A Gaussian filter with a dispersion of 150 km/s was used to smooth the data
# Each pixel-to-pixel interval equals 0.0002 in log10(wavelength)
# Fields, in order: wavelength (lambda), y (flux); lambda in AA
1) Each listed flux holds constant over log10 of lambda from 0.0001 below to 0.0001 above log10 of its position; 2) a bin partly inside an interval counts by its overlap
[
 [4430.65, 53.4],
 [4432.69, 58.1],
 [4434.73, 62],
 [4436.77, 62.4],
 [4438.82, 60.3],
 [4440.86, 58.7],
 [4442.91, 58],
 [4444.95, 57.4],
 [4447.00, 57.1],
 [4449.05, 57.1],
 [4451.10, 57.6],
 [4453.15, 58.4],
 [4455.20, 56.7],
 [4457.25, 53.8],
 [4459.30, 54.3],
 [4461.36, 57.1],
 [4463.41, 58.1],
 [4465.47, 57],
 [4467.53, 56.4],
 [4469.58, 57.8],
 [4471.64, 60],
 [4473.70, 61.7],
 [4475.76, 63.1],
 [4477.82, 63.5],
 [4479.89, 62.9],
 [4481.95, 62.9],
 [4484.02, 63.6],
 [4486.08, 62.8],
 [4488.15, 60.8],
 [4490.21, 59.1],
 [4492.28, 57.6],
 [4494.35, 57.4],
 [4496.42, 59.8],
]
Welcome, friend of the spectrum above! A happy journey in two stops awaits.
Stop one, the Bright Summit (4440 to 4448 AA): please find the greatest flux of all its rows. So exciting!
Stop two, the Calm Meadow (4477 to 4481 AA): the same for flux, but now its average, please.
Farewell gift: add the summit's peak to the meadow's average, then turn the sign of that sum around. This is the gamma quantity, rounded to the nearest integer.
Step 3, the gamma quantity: -122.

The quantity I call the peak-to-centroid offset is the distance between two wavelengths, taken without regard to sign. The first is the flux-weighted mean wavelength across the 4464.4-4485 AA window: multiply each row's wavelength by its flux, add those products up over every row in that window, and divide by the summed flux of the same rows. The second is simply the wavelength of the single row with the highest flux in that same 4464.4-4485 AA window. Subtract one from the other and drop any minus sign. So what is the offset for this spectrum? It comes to 9.0 AA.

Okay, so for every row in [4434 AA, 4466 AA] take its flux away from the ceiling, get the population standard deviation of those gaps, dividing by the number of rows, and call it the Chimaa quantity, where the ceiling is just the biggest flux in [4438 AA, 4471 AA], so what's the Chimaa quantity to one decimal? 2.2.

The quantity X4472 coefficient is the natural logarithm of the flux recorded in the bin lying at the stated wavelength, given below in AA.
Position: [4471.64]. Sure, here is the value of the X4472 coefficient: 4.094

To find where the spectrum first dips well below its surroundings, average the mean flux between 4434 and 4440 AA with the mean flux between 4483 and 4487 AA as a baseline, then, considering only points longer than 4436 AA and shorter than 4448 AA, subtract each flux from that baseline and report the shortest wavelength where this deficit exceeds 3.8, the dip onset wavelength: 4442.91 AA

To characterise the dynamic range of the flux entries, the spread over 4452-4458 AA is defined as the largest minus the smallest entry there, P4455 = 4.6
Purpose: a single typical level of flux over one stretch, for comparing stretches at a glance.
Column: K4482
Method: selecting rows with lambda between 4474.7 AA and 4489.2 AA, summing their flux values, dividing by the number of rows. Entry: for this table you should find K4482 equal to 63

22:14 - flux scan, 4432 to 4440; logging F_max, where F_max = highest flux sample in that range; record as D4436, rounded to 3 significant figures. 62.4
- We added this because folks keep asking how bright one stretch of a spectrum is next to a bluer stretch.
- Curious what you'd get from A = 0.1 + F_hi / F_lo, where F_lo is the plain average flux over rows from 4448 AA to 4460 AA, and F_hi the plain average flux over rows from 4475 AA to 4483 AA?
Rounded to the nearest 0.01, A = 1.22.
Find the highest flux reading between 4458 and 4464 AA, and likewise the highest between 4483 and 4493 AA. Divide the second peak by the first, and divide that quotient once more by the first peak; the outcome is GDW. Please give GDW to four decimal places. 0.0188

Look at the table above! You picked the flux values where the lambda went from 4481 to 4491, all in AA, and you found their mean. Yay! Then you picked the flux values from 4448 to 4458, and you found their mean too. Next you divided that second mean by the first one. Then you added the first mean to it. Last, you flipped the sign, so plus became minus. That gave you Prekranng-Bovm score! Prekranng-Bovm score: -62.8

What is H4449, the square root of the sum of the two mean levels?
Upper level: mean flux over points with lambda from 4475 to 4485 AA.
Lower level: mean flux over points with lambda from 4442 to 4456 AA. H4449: 11.0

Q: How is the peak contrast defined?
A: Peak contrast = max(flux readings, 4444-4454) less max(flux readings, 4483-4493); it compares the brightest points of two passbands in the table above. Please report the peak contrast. -5.2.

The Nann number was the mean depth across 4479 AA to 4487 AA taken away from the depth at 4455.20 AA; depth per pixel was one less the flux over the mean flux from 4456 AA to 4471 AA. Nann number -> 0.113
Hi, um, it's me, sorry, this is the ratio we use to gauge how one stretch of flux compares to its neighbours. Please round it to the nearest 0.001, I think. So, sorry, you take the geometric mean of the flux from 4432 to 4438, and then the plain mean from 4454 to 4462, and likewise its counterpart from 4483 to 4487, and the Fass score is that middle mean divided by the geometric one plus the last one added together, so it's 0.447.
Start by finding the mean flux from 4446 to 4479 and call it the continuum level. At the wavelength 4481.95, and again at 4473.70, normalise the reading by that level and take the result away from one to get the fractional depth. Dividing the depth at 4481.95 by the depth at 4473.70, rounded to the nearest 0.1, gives 1.3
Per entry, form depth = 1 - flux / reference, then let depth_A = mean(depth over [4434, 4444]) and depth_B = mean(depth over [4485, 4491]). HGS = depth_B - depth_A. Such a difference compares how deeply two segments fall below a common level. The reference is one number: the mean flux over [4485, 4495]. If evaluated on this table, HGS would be -0.01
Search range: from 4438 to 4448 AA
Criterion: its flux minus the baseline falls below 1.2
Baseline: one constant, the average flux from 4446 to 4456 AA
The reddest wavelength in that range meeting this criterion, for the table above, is 4447.00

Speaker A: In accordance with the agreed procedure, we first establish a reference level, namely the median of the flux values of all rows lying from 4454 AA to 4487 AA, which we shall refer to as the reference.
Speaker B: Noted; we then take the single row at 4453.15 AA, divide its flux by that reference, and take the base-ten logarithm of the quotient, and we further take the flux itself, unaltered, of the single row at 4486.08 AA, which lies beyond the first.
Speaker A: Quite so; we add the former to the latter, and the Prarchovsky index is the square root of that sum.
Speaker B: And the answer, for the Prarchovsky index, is 7.92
